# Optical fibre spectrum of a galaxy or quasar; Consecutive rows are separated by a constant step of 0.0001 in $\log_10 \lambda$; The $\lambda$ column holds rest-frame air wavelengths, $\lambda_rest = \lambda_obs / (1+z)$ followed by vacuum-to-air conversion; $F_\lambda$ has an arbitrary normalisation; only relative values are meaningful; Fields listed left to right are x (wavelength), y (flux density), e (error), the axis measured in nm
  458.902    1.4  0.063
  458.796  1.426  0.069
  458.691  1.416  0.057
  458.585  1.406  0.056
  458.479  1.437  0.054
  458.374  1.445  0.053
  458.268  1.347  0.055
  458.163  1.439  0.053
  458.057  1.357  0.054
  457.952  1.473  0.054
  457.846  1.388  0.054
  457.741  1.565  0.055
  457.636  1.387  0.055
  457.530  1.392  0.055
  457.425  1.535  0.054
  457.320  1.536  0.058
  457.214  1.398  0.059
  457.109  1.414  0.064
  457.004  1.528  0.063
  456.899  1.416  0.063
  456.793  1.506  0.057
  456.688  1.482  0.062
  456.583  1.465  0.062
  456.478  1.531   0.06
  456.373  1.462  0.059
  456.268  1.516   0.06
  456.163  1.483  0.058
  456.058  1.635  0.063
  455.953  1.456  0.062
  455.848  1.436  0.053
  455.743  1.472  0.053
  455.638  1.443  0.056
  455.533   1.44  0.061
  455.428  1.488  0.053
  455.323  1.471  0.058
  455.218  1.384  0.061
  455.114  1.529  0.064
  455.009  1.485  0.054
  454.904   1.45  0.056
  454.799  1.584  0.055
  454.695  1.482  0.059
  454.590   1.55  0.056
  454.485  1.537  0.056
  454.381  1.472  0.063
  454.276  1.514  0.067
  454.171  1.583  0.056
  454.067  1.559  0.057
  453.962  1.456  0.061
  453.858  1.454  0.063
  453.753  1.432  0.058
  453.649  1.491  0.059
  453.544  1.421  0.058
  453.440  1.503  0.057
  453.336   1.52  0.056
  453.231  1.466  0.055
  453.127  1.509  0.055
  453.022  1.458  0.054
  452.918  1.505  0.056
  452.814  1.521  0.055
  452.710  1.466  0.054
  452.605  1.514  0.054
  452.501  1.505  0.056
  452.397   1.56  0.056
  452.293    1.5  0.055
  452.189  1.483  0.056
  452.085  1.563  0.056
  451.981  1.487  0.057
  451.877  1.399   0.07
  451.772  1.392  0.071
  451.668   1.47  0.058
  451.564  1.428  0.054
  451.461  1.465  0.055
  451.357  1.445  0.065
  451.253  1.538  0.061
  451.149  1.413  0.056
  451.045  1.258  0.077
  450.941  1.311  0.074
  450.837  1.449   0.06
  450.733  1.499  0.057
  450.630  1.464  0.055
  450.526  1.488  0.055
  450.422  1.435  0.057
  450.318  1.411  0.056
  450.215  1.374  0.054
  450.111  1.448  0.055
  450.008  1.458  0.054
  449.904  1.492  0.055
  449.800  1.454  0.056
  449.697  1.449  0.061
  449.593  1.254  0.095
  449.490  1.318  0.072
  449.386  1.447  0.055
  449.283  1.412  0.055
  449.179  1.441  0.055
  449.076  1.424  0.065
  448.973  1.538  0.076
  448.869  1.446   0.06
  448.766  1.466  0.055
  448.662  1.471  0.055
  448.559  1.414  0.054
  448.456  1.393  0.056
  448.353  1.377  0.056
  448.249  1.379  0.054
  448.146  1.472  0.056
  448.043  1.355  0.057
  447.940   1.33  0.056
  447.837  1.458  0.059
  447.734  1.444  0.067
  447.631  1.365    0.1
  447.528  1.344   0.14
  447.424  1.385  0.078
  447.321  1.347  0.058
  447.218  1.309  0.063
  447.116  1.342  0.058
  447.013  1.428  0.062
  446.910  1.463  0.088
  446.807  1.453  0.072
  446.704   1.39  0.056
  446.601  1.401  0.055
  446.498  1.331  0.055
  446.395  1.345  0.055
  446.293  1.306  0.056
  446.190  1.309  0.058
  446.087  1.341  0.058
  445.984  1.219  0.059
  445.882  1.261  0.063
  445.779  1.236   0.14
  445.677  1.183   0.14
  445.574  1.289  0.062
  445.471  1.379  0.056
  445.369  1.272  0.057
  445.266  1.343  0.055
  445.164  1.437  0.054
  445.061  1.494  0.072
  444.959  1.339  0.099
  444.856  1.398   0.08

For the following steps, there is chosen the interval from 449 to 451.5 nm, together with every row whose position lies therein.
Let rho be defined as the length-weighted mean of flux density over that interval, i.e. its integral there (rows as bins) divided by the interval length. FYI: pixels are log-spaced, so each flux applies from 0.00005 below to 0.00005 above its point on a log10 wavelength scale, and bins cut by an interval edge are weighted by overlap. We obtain 1.42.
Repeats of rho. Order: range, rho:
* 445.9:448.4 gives 1.37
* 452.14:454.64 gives 1.50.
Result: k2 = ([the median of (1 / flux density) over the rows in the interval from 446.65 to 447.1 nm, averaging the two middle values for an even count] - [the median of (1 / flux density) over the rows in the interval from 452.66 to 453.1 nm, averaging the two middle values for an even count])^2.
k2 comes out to 0.000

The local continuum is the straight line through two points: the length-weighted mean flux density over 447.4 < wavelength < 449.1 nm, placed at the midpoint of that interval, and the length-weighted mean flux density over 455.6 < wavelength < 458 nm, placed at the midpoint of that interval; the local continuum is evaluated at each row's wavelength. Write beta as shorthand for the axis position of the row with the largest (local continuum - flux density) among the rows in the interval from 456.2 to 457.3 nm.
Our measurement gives 457.214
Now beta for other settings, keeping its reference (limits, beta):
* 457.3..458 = 457.846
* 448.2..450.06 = 449.593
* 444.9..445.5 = 445.369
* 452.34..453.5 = 453.022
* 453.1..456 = 455.218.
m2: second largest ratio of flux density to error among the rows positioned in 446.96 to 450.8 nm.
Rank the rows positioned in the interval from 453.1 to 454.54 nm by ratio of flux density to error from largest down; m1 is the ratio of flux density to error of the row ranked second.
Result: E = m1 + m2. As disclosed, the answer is 54.5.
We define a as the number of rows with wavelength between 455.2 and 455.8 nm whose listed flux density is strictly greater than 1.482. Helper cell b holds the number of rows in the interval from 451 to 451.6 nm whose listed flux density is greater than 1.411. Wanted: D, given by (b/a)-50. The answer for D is -45.0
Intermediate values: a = 1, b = 5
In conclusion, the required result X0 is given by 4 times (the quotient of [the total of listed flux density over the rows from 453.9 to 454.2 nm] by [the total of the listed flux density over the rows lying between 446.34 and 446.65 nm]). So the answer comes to 4.5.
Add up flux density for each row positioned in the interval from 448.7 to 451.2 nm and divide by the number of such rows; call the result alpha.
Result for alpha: 1.42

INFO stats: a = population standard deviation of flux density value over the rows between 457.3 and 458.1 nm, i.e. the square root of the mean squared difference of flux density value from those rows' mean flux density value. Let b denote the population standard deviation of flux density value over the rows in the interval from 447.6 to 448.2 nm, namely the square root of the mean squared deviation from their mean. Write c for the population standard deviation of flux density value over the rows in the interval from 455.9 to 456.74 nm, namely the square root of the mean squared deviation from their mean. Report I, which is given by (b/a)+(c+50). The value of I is 50.8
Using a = 0.08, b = 0.056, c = 0.055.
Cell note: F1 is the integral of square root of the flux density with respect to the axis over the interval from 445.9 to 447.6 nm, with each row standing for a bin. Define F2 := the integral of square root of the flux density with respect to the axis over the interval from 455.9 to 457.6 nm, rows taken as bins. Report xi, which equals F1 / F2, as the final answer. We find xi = 0.96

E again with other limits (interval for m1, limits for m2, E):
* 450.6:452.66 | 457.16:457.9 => 56.3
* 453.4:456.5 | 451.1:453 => 56.2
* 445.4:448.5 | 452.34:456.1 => 53.8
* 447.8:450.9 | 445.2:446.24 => 51.5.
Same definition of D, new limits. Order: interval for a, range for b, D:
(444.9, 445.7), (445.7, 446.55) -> -50.0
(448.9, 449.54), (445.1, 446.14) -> -49.0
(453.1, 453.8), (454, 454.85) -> -48.0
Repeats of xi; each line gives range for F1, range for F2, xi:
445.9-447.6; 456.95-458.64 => 0.98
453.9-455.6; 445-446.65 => 1.10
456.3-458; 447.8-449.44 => 1.05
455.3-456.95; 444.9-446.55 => 1.06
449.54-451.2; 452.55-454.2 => 0.98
